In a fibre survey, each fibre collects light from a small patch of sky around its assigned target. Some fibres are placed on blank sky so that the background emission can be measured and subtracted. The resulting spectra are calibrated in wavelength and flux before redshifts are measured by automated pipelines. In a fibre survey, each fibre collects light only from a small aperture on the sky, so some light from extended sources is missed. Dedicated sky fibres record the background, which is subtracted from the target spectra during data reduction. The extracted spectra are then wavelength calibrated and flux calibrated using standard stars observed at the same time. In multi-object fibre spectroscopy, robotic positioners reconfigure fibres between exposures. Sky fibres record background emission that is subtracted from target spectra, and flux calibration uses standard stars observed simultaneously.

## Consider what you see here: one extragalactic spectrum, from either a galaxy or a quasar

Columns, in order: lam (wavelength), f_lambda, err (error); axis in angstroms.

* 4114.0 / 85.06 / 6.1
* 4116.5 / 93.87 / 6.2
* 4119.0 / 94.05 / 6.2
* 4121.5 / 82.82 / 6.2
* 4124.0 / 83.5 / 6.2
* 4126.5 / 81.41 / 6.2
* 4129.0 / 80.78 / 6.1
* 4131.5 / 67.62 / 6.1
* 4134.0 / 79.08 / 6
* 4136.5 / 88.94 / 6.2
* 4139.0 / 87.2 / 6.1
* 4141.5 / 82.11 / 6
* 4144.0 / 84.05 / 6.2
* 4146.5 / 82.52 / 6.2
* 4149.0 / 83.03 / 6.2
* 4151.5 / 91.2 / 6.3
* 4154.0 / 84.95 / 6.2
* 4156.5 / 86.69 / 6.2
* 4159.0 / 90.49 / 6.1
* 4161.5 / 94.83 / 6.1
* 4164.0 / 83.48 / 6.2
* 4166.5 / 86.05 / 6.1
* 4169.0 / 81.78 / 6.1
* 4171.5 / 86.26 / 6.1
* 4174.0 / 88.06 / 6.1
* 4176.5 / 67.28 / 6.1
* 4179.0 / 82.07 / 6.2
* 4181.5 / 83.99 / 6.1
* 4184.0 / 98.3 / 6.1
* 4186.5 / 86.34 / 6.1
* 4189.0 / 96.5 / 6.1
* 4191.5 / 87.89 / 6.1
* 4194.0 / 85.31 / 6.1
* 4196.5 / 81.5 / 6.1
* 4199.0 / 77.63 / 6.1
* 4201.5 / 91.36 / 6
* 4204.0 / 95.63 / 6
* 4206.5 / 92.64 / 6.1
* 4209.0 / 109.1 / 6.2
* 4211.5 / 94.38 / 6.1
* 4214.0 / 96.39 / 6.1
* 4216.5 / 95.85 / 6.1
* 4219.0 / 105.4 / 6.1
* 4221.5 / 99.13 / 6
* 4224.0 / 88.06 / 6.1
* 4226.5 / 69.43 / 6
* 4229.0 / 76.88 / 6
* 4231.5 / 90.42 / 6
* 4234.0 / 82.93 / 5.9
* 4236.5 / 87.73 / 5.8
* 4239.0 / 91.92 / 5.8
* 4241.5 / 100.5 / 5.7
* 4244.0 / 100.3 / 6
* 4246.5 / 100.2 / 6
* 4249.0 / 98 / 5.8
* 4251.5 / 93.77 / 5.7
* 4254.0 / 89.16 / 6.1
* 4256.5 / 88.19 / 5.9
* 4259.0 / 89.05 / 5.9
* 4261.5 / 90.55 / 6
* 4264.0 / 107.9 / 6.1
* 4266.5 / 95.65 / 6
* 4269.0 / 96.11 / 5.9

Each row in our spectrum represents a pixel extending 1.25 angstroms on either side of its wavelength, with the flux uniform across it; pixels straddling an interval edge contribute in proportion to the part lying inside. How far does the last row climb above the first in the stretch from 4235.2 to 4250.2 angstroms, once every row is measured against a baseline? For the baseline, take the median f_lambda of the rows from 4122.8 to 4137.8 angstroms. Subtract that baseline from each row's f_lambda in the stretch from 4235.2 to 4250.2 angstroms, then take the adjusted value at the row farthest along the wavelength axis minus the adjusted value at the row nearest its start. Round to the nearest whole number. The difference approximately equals 10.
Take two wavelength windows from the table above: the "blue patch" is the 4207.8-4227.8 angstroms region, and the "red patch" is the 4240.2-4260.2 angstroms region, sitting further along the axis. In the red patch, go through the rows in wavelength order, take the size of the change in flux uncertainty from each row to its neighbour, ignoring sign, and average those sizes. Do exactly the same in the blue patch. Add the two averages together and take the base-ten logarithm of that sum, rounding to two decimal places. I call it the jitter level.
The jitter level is -0.64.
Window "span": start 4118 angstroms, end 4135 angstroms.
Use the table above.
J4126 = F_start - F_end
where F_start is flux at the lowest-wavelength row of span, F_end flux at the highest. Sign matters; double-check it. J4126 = 15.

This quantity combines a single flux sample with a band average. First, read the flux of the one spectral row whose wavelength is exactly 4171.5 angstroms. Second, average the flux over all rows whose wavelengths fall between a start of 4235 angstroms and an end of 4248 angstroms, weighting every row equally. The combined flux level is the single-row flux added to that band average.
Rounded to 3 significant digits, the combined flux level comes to 182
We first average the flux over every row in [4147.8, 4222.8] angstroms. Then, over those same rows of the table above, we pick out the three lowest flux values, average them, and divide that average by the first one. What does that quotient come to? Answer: 0.844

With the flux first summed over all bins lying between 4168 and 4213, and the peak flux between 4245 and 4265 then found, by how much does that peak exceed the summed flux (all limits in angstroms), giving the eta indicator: -1478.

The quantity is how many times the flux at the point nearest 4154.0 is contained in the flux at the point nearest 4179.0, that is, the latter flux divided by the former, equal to 0.97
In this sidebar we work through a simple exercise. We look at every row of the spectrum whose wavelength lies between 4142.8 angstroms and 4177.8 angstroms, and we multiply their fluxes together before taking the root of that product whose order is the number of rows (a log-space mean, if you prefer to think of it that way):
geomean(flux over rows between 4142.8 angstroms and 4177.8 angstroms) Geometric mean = 85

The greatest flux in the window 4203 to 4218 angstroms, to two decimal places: 109.10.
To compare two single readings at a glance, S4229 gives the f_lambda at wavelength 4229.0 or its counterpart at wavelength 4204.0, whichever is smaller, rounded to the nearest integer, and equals 77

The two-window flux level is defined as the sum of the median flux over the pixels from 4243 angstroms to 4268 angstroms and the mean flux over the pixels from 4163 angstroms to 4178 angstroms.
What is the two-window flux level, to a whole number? 177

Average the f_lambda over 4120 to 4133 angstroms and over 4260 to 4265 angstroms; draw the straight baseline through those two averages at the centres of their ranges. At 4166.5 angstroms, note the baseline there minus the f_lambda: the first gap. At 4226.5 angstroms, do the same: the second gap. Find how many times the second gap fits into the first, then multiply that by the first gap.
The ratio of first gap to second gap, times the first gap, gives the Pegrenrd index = 0.0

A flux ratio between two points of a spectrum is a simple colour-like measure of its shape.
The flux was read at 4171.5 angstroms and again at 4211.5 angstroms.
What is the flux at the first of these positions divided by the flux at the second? 0.91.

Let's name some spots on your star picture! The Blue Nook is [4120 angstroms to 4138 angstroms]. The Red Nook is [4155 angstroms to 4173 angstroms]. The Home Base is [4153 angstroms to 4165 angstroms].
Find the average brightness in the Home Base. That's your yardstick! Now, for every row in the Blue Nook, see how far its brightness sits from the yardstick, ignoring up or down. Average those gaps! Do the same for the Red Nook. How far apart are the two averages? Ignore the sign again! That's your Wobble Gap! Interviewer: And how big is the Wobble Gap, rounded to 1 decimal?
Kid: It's 4.1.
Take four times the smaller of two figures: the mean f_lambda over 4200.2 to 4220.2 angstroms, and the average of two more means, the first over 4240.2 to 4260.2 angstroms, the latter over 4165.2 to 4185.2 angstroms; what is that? 358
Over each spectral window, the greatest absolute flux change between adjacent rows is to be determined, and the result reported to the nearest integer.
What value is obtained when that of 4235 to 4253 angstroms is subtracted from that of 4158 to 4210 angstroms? 12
